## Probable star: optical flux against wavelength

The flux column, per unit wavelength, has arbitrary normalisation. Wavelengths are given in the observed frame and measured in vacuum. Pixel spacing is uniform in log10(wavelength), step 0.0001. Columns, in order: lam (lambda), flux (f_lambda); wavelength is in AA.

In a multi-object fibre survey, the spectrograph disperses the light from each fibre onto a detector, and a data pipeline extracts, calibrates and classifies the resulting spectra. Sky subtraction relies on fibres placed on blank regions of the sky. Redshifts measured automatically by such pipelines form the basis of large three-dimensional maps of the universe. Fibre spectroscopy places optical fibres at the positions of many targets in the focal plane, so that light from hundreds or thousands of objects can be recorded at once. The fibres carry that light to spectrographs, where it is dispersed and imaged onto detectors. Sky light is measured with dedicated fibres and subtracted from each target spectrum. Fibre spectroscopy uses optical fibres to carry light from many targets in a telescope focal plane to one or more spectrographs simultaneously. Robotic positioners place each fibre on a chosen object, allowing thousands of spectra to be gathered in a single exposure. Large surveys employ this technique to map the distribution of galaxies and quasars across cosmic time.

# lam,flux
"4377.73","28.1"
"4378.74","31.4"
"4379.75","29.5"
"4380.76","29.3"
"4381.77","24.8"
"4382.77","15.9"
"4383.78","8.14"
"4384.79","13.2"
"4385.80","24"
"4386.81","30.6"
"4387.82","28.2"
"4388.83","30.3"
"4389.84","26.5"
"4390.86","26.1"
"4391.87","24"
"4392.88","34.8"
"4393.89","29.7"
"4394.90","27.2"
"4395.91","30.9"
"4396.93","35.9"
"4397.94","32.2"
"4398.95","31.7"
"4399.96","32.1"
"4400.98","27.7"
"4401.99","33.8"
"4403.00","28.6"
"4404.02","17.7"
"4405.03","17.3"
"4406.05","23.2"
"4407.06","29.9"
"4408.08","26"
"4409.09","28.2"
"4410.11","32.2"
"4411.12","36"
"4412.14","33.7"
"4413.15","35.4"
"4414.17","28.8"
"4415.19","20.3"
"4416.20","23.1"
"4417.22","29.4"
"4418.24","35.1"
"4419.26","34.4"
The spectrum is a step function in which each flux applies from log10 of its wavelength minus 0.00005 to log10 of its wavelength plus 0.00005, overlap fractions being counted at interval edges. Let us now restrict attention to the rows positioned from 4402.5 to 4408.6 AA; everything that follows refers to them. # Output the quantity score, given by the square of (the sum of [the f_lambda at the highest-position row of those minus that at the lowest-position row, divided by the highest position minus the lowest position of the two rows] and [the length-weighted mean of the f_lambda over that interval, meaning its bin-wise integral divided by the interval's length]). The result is 541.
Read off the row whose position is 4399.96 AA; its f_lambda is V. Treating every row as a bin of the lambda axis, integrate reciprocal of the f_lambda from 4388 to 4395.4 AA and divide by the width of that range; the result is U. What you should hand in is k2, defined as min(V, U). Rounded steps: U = 0.0357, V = 32.1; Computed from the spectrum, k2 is 0.036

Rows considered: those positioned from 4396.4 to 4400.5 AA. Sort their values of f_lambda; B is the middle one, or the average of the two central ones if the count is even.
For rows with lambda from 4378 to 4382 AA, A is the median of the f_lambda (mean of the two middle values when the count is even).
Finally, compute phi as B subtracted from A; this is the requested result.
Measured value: -3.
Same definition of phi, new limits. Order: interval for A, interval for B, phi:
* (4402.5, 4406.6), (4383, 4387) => 2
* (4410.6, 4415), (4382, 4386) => 20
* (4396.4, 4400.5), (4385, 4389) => 3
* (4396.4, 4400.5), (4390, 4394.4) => 4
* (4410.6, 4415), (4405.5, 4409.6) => 7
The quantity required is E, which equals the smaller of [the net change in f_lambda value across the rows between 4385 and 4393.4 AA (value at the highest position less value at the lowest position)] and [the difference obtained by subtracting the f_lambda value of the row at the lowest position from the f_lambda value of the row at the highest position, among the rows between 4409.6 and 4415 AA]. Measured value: -3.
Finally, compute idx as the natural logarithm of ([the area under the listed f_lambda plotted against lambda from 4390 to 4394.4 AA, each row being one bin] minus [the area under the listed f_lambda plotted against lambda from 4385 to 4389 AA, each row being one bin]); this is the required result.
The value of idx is 2.8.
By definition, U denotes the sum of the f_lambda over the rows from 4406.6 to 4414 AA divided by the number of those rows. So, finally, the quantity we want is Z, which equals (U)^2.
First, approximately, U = 32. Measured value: 1000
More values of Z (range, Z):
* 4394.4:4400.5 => 1003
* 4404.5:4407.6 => 551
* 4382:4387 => 337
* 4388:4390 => 807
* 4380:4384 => 382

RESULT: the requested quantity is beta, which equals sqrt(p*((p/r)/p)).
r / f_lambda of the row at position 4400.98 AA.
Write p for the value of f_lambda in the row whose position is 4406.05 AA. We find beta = 0.92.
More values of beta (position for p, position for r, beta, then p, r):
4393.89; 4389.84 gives 1.06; 29.7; 26.5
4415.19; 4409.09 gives 0.85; 20.3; 28.2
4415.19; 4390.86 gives 0.88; 20.3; 26.1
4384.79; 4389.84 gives 0.71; 13.2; 26.5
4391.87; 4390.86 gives 0.96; 24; 26.1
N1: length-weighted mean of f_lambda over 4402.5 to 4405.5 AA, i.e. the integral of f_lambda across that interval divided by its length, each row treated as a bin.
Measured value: 21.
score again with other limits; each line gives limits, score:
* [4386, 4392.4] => 684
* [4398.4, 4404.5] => 672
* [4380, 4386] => 338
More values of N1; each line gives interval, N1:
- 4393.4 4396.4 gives 29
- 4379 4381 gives 30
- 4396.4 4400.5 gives 33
